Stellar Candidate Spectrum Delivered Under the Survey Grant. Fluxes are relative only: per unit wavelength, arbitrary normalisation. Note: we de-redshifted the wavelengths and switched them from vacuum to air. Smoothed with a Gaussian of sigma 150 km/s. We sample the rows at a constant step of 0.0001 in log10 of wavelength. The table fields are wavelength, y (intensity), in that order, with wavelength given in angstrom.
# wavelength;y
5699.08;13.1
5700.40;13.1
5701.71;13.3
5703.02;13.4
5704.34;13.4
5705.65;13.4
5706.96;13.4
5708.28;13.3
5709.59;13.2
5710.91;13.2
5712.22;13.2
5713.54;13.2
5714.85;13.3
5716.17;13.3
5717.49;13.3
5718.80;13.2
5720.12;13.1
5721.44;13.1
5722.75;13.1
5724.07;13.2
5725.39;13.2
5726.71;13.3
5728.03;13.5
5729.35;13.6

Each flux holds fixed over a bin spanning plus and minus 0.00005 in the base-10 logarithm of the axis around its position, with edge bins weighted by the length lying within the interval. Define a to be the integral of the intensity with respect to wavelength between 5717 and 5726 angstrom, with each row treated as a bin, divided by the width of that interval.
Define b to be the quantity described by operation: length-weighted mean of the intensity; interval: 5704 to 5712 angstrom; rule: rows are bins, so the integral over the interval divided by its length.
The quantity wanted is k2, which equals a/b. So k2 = 0.99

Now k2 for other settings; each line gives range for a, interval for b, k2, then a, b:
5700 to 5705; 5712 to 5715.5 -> 1.01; 13.3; 13.24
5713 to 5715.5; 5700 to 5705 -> 1.00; 13.3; 13.32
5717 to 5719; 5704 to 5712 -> 1.00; 13.3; 13.32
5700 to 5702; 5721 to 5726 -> 1.00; 13.2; 13.16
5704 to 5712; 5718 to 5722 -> 1.01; 13.3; 13.14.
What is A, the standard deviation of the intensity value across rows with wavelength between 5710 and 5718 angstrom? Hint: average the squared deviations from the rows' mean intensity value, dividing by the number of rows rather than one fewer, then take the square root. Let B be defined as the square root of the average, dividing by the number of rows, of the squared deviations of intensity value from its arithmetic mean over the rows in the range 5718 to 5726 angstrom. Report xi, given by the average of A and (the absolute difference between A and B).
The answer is 0.025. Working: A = 0.050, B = 0.05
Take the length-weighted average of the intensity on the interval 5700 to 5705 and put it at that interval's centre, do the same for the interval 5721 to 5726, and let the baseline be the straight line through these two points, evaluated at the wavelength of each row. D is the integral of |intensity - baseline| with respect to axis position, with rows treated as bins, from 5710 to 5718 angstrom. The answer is 0.51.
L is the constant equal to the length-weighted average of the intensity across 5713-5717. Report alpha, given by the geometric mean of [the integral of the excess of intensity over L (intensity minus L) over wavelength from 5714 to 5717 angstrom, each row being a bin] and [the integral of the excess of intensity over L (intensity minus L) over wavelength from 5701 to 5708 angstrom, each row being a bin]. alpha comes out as 0.26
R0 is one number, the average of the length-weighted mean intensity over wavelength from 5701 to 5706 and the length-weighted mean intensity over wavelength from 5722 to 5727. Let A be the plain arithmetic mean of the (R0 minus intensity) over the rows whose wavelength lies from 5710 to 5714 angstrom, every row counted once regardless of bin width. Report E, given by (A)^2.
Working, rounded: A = 0.09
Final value 0.008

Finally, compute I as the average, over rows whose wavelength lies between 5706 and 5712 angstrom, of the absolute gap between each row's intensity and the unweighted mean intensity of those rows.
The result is 0.075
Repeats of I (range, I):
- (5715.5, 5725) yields 0.073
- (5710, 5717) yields 0.048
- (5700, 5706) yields 0.096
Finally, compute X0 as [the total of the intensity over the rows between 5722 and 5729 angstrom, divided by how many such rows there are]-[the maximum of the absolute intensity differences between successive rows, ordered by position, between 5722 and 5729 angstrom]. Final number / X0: 13.06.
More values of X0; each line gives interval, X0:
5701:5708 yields 13.28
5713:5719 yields 13.16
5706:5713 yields 13.16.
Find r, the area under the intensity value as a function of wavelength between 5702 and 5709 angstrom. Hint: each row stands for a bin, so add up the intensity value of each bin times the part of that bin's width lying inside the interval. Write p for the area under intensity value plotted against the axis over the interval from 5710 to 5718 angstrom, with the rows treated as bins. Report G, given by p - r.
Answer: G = 12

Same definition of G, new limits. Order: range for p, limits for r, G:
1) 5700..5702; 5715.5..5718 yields -7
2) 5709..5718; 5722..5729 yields 26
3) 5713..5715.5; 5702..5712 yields -100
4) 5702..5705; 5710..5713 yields 1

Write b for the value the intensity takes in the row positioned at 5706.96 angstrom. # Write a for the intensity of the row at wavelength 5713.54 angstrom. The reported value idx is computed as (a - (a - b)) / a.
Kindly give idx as 1.02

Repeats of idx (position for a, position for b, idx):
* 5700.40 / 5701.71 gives 1.02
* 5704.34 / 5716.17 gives 0.99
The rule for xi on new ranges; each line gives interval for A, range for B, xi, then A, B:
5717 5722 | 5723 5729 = 0.061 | 0.083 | 0.12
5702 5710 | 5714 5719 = 0.055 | 0.076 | 0.04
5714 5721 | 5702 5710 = 0.042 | 0.080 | 0.08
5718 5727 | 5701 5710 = 0.036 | 0.070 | 0.07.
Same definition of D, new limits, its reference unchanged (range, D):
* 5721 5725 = 0.24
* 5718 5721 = 0.15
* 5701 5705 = 0.28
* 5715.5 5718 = 0.22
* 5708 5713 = 0.24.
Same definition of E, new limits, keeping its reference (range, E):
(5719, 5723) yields 0.035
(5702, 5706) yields 0.013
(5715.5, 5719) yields 0.000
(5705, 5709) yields 0.006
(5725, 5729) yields 0.002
